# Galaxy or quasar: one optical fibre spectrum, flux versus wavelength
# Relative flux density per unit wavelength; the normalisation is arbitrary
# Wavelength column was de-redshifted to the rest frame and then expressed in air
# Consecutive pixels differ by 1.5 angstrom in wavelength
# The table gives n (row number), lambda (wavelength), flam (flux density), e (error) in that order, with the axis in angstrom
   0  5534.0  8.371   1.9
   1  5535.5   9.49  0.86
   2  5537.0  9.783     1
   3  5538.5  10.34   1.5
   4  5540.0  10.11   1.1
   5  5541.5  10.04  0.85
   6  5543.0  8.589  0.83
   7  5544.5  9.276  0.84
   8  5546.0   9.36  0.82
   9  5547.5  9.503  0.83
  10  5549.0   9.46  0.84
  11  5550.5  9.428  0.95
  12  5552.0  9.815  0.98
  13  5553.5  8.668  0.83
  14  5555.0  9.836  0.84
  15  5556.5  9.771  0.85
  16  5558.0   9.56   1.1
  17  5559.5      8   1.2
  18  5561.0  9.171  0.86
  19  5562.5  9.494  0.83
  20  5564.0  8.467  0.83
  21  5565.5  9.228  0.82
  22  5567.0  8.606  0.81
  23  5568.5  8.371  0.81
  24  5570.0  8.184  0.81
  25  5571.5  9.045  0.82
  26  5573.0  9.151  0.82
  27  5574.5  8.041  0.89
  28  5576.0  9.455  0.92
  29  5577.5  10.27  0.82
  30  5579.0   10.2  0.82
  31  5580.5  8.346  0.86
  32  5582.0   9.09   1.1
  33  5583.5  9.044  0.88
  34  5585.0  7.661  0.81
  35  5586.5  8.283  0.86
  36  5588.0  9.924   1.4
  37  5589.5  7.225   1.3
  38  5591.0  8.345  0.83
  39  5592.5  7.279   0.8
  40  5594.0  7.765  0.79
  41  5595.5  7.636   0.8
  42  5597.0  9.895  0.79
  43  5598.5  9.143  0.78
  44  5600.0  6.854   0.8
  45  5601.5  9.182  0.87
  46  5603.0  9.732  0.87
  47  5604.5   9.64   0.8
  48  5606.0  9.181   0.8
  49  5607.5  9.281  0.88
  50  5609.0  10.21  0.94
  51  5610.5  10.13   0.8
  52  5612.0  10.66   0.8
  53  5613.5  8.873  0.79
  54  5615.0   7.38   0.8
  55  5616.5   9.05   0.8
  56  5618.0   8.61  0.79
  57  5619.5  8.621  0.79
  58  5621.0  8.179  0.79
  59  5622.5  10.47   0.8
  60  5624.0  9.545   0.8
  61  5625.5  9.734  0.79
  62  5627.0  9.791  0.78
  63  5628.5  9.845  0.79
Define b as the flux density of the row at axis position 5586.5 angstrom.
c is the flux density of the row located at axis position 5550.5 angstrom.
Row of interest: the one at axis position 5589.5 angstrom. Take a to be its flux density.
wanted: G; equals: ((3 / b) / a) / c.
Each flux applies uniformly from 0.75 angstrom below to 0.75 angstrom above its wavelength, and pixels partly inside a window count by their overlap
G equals 0.0053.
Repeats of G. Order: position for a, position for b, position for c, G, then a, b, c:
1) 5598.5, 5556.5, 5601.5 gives 0.0037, 9.143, 9.771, 9.182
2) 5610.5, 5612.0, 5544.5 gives 0.0030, 10.13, 10.66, 9.276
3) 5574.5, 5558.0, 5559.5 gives 0.0049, 8.041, 9.56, 8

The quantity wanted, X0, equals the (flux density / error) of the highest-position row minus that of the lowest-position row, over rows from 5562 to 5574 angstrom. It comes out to -0.3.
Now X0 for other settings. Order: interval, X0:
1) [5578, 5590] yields -6.9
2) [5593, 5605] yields 2.2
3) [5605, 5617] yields -0.2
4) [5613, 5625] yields 0.7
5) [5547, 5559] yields -2.8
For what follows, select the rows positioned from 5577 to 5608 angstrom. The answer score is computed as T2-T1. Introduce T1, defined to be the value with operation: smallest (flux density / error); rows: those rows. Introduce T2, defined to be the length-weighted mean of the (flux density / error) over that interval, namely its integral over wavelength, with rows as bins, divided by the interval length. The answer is 4.5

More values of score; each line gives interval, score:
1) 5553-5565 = 3.5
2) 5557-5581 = 3.7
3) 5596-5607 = 2.5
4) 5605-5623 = 2.1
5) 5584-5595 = 3.2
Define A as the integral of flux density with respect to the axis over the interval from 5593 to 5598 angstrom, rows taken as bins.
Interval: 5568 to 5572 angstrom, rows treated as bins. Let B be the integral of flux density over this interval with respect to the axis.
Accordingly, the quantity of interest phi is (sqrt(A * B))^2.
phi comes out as 1432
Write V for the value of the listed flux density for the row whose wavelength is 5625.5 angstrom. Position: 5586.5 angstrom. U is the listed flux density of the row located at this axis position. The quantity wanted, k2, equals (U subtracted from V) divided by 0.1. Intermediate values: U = 8.283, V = 9.734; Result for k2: 15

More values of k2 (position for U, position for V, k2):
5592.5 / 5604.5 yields 24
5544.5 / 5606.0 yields -1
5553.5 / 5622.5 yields 18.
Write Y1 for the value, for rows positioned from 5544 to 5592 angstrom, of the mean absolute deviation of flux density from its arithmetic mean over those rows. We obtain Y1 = 0.62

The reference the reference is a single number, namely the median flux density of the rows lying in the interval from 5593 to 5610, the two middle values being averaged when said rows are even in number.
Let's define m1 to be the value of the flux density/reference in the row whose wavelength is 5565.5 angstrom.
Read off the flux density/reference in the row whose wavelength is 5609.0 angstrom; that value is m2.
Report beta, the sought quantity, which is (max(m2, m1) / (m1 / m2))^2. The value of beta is 1.51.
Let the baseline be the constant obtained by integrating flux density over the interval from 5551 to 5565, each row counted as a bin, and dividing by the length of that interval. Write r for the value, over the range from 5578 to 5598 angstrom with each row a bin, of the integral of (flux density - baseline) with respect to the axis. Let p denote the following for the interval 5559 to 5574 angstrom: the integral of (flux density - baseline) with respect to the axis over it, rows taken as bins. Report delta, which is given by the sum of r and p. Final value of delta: -20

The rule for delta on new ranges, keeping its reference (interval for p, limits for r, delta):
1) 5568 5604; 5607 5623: -19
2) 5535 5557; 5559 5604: -14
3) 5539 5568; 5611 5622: -2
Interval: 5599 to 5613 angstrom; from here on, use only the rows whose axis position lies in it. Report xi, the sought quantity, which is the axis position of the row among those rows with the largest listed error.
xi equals 5609.0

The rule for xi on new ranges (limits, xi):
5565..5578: 5576.0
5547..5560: 5559.5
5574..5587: 5582.0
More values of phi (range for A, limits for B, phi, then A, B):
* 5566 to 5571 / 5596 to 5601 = 1821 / 42.3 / 43.0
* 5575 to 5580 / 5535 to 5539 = 1933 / 49.0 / 39.5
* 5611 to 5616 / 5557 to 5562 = 2028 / 45.2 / 44.9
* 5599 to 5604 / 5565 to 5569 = 1513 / 43.3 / 34.9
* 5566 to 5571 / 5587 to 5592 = 1783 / 42.3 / 42.1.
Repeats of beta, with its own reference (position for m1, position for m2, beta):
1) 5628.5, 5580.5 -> 0.83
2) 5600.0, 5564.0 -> 1.30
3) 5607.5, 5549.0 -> 1.10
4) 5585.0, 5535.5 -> 1.64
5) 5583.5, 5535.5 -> 1.18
